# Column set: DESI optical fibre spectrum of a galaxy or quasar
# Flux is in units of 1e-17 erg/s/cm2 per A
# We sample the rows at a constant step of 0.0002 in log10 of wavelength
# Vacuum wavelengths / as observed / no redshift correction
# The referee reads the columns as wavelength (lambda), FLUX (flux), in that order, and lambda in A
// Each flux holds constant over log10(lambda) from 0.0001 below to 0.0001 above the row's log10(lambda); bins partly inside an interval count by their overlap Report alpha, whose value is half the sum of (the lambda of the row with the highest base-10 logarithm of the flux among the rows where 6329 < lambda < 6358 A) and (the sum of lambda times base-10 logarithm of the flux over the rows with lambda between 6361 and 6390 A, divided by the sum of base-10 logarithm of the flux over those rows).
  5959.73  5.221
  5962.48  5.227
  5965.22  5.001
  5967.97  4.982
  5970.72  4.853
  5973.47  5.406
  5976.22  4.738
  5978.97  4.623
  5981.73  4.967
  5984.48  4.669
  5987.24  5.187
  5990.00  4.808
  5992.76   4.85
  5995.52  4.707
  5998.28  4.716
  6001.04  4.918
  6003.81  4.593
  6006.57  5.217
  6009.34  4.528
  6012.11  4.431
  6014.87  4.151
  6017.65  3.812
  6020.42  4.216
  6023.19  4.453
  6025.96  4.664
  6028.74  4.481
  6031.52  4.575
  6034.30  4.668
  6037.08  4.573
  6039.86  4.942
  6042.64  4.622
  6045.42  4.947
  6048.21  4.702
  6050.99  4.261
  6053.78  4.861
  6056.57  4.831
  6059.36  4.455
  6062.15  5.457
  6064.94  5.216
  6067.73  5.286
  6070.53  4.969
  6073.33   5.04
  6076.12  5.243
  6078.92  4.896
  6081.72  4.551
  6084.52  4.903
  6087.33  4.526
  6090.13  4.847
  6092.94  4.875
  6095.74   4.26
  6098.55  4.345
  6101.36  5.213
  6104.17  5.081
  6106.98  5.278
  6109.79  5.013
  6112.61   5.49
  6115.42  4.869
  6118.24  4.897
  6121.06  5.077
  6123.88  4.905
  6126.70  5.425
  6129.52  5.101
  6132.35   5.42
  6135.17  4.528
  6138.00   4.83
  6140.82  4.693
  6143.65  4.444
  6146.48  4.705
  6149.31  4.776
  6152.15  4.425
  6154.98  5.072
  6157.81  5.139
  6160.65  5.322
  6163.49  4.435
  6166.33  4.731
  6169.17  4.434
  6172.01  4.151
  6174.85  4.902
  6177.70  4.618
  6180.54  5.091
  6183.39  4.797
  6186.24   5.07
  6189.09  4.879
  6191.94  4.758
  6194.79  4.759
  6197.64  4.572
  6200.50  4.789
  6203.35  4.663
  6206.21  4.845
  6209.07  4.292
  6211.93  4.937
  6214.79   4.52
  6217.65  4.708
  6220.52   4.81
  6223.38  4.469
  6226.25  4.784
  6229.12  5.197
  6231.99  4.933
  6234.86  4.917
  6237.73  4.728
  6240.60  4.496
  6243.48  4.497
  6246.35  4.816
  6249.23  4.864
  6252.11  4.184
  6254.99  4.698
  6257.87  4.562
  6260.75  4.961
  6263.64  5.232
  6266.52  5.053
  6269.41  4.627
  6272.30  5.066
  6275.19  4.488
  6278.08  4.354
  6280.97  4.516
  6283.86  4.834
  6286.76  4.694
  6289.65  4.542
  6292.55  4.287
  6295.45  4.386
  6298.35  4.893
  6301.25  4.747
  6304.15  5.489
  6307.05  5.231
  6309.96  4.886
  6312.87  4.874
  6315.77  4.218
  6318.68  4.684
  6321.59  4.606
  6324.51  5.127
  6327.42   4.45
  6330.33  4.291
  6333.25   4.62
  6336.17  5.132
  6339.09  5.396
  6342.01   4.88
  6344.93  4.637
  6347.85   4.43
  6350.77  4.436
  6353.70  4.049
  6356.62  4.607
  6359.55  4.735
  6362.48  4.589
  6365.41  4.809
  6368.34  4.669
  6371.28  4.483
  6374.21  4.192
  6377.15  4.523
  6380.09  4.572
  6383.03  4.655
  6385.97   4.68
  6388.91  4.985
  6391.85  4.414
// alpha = 6357.4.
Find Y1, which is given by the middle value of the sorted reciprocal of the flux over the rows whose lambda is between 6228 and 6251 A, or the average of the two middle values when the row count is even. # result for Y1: 0.207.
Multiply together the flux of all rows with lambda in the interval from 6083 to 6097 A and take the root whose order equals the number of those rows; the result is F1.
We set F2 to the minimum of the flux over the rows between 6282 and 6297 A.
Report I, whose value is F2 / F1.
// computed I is 0.92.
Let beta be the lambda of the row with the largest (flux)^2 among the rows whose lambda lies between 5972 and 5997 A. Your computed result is 5973.47 A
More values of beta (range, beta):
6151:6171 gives 6160.65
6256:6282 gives 6263.64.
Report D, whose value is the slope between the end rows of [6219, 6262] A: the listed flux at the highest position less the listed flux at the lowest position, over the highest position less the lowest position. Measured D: 0.004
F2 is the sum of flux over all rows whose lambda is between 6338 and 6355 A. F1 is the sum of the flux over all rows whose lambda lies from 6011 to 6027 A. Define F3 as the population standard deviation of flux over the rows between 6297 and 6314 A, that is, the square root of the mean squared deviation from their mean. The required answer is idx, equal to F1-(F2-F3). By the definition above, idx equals -1.8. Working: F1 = 25.7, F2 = 27.8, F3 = 0.26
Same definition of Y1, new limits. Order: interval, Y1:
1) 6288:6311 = 0.208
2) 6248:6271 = 0.209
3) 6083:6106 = 0.206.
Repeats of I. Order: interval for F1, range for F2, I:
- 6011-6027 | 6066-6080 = 1.14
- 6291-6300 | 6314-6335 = 0.93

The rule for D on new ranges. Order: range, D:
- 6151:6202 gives 0.008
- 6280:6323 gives 0.002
